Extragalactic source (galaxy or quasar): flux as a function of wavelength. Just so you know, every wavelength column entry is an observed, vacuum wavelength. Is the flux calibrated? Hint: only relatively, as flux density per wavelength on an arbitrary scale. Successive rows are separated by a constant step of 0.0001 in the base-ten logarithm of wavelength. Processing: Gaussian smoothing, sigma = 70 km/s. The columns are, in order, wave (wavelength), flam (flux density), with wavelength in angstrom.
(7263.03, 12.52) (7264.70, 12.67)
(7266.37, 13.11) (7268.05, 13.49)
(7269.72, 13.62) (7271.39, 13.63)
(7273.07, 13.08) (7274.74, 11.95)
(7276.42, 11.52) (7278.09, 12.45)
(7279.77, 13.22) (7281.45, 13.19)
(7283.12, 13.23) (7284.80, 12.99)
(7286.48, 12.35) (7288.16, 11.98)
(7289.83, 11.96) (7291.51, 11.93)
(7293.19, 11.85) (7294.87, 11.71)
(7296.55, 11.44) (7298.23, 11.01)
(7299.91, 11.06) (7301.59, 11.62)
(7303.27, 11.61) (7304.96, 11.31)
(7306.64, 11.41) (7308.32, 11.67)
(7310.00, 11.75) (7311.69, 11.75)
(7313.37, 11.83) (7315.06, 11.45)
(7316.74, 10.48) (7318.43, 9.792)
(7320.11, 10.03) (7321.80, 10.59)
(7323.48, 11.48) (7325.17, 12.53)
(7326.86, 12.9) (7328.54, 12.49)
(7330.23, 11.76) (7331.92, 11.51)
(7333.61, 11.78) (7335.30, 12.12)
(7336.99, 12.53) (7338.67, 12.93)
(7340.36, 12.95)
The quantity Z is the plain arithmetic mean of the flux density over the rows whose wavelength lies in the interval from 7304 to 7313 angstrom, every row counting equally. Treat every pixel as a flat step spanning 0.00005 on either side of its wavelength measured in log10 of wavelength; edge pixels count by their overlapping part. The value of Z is 11.6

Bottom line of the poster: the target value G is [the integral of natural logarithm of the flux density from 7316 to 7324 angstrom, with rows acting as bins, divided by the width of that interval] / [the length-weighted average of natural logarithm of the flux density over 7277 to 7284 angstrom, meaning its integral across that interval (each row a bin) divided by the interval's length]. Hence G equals 0.91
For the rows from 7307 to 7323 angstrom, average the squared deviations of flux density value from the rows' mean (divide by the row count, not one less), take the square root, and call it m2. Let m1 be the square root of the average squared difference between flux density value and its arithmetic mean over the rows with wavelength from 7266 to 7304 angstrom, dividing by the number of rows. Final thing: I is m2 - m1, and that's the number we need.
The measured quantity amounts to -0.1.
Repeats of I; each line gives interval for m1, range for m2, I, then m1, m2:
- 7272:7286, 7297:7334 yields 0.1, 0.6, 0.732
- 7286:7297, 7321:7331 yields 0.5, 0.3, 0.779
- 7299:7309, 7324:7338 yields 0.2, 0.2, 0.453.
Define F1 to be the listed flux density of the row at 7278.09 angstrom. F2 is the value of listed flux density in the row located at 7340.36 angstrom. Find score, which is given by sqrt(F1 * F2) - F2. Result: -0.25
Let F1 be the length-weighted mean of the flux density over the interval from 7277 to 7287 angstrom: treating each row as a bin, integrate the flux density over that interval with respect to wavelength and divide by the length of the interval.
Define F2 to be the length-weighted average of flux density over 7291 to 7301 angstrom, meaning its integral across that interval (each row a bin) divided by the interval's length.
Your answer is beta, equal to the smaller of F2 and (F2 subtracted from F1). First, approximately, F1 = 12.9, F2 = 11.5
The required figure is 1.4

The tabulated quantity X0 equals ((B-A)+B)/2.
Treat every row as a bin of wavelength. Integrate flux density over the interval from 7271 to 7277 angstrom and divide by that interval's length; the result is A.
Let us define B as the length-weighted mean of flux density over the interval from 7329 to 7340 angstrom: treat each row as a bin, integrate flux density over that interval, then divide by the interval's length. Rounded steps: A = 12.5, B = 12.2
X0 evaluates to 5.9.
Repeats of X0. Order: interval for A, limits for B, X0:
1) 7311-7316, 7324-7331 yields 6.6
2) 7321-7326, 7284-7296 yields 6.3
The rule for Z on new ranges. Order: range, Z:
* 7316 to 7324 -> 10.5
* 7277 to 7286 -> 13.0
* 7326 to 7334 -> 12.1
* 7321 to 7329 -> 12.0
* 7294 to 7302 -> 11.4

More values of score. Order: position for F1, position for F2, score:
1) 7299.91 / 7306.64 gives -0.18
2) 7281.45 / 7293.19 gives 0.65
